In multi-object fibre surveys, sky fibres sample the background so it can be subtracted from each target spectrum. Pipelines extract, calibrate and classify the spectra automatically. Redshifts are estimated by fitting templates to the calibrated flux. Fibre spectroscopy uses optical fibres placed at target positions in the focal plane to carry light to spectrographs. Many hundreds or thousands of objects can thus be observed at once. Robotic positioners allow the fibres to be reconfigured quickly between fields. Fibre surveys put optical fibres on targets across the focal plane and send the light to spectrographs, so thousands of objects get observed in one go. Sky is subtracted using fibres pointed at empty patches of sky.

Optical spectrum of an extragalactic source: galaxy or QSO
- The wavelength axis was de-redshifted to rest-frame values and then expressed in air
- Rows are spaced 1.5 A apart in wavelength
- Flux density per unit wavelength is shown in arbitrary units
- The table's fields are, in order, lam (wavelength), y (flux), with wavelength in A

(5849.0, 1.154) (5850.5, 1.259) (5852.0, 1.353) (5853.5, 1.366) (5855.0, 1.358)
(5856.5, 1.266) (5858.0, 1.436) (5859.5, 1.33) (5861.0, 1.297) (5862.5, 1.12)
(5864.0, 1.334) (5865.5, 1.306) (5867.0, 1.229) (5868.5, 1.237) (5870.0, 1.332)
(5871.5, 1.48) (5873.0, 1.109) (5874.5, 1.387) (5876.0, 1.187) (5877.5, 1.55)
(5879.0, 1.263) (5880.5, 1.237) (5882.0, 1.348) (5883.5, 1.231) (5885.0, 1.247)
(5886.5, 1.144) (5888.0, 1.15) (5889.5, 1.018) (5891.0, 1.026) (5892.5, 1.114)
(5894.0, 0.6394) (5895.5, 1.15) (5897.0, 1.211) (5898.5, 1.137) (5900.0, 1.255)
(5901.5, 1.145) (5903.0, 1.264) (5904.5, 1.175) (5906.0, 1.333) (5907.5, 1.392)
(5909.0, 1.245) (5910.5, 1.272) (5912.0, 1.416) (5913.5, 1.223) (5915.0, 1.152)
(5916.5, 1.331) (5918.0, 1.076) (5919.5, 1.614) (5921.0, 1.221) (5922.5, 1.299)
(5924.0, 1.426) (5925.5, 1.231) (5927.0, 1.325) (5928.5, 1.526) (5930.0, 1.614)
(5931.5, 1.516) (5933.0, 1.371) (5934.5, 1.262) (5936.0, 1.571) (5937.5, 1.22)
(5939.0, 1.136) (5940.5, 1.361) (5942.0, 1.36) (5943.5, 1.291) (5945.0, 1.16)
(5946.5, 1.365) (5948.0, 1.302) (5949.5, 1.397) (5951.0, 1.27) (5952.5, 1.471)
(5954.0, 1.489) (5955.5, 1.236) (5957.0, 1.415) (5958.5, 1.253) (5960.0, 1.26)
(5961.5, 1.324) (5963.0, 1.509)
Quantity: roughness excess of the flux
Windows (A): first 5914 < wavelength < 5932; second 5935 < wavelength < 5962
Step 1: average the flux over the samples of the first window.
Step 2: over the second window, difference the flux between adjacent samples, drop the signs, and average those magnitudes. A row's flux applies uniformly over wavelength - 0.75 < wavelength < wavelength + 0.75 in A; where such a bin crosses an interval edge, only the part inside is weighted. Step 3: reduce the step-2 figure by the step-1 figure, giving -1.23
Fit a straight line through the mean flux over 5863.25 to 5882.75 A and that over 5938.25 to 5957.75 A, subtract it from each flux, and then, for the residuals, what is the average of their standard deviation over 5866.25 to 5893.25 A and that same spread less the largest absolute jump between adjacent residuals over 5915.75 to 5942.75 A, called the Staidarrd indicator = -0.13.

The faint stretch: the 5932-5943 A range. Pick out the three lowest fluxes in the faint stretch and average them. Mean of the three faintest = 1.21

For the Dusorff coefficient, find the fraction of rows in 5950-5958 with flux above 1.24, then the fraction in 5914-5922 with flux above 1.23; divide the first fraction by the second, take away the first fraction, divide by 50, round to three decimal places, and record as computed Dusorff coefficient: 0.024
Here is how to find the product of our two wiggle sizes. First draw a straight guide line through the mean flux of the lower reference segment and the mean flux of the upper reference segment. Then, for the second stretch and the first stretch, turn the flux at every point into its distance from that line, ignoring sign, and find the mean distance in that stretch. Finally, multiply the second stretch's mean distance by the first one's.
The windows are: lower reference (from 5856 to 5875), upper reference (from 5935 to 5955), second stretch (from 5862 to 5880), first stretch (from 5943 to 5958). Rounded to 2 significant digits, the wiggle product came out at 0.0090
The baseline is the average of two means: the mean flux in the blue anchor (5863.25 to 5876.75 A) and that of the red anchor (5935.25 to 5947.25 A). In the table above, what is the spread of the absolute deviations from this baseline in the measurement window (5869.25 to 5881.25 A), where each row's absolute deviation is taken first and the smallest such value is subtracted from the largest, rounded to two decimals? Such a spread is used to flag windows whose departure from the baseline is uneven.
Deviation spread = 0.22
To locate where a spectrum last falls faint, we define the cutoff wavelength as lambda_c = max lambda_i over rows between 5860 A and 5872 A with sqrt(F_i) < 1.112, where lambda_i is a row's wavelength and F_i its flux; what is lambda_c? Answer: 5867.0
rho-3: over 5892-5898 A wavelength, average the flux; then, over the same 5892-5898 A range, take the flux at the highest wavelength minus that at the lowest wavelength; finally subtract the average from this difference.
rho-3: -0.93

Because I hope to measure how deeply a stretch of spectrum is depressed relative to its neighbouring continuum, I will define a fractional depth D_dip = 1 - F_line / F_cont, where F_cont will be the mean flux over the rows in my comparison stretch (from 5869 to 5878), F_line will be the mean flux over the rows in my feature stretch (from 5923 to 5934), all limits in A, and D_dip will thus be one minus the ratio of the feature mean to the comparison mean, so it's -0.07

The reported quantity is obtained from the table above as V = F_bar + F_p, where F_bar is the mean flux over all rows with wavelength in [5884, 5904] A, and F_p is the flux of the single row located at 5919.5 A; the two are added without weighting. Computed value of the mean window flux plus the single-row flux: 2.73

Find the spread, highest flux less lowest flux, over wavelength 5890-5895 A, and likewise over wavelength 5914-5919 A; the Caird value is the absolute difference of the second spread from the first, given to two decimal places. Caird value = 0.22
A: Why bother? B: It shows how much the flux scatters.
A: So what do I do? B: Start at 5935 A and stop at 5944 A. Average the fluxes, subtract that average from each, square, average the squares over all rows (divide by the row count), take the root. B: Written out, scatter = 0.14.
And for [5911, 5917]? 0.10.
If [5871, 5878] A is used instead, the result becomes 0.17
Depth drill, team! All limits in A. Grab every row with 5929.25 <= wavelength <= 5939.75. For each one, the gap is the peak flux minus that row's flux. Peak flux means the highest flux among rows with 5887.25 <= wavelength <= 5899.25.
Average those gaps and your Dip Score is -0.17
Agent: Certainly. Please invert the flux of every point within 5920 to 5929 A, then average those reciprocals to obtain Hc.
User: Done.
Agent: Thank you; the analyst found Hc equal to 0.75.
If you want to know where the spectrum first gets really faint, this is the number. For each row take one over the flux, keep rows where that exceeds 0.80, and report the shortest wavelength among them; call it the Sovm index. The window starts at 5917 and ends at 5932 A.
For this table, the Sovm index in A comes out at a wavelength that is 5918.0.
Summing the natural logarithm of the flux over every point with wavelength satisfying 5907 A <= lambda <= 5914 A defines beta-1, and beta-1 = 1.34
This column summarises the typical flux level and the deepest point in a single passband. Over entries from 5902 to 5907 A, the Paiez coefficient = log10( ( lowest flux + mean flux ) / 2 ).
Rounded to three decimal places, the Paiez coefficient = 0.085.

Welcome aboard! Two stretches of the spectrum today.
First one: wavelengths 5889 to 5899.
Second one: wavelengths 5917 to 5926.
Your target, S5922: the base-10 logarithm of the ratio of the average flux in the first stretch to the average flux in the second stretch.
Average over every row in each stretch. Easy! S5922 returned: -0.10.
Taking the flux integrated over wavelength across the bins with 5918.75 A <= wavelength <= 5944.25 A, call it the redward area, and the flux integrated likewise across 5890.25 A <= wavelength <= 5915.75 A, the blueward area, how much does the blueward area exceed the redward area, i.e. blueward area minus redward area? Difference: -5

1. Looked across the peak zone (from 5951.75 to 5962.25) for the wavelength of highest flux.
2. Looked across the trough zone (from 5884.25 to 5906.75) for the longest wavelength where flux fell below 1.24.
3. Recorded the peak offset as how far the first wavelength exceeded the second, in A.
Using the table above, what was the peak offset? 49.5 A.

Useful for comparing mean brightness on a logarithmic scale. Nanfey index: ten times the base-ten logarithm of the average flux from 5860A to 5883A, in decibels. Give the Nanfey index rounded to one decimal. 1.1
